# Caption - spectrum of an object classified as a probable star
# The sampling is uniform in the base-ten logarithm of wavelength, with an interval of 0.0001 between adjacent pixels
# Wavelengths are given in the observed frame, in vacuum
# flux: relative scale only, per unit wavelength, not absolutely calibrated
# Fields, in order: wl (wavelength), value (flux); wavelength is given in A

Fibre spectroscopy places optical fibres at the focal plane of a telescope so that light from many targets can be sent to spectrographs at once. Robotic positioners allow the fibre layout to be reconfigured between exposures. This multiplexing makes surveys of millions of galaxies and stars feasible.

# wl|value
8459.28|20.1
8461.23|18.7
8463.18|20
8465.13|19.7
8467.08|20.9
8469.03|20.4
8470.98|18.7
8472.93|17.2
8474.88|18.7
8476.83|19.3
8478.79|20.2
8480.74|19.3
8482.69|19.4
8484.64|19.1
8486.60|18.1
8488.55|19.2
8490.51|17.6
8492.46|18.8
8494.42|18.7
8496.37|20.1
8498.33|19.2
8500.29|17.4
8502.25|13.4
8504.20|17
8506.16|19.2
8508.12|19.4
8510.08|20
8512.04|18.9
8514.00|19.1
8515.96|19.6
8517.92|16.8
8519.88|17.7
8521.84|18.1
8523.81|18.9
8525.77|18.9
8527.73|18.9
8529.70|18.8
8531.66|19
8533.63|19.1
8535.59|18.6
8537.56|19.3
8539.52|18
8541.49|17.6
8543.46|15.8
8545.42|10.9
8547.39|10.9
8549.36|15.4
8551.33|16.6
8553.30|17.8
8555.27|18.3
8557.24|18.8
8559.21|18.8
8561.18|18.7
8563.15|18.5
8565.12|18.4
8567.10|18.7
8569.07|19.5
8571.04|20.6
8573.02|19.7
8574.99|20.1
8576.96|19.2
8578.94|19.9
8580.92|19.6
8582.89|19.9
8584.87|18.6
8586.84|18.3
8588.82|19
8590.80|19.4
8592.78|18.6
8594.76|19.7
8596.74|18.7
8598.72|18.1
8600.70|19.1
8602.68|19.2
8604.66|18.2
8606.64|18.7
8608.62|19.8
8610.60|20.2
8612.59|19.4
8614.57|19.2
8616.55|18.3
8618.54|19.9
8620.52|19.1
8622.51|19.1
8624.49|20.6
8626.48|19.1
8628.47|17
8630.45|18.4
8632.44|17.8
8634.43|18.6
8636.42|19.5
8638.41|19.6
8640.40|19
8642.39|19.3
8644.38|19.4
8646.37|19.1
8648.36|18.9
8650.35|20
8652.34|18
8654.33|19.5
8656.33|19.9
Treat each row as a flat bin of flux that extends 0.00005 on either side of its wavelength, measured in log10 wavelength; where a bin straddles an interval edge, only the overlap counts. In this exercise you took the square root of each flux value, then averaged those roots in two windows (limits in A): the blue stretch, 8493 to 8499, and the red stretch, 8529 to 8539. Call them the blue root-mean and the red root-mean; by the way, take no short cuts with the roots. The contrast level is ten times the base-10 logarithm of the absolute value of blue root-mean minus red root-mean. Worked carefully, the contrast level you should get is -14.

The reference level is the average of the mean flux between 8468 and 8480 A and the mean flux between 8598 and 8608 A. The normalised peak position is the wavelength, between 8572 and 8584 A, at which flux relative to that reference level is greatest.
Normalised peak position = 8574.99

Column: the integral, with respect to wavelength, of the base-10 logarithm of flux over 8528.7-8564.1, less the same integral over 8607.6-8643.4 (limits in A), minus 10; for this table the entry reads -12.2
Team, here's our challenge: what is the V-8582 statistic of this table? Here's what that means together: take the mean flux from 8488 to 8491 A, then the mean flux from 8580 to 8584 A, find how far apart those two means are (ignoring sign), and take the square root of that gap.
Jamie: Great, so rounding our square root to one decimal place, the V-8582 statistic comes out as 1.2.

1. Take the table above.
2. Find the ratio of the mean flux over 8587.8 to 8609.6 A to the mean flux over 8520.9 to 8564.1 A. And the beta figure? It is 1.08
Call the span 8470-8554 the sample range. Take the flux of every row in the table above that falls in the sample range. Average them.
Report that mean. 18.0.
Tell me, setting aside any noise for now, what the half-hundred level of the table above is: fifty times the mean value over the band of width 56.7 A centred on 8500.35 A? 928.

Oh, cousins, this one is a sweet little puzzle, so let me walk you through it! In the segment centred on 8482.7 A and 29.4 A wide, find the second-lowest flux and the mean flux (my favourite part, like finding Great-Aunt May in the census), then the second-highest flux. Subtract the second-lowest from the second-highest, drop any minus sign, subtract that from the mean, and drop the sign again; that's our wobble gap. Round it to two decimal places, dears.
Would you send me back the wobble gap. 16.39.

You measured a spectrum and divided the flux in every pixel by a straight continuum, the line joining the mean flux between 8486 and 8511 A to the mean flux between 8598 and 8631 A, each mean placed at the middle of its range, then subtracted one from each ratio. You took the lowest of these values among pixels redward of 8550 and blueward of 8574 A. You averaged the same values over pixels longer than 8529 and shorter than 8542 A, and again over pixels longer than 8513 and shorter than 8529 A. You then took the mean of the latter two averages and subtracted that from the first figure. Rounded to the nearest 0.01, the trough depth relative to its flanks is -0.11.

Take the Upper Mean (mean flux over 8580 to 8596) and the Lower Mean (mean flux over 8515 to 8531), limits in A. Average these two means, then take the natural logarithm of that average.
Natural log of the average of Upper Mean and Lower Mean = 2.93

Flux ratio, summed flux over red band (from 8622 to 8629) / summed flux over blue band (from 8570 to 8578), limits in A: 0.952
